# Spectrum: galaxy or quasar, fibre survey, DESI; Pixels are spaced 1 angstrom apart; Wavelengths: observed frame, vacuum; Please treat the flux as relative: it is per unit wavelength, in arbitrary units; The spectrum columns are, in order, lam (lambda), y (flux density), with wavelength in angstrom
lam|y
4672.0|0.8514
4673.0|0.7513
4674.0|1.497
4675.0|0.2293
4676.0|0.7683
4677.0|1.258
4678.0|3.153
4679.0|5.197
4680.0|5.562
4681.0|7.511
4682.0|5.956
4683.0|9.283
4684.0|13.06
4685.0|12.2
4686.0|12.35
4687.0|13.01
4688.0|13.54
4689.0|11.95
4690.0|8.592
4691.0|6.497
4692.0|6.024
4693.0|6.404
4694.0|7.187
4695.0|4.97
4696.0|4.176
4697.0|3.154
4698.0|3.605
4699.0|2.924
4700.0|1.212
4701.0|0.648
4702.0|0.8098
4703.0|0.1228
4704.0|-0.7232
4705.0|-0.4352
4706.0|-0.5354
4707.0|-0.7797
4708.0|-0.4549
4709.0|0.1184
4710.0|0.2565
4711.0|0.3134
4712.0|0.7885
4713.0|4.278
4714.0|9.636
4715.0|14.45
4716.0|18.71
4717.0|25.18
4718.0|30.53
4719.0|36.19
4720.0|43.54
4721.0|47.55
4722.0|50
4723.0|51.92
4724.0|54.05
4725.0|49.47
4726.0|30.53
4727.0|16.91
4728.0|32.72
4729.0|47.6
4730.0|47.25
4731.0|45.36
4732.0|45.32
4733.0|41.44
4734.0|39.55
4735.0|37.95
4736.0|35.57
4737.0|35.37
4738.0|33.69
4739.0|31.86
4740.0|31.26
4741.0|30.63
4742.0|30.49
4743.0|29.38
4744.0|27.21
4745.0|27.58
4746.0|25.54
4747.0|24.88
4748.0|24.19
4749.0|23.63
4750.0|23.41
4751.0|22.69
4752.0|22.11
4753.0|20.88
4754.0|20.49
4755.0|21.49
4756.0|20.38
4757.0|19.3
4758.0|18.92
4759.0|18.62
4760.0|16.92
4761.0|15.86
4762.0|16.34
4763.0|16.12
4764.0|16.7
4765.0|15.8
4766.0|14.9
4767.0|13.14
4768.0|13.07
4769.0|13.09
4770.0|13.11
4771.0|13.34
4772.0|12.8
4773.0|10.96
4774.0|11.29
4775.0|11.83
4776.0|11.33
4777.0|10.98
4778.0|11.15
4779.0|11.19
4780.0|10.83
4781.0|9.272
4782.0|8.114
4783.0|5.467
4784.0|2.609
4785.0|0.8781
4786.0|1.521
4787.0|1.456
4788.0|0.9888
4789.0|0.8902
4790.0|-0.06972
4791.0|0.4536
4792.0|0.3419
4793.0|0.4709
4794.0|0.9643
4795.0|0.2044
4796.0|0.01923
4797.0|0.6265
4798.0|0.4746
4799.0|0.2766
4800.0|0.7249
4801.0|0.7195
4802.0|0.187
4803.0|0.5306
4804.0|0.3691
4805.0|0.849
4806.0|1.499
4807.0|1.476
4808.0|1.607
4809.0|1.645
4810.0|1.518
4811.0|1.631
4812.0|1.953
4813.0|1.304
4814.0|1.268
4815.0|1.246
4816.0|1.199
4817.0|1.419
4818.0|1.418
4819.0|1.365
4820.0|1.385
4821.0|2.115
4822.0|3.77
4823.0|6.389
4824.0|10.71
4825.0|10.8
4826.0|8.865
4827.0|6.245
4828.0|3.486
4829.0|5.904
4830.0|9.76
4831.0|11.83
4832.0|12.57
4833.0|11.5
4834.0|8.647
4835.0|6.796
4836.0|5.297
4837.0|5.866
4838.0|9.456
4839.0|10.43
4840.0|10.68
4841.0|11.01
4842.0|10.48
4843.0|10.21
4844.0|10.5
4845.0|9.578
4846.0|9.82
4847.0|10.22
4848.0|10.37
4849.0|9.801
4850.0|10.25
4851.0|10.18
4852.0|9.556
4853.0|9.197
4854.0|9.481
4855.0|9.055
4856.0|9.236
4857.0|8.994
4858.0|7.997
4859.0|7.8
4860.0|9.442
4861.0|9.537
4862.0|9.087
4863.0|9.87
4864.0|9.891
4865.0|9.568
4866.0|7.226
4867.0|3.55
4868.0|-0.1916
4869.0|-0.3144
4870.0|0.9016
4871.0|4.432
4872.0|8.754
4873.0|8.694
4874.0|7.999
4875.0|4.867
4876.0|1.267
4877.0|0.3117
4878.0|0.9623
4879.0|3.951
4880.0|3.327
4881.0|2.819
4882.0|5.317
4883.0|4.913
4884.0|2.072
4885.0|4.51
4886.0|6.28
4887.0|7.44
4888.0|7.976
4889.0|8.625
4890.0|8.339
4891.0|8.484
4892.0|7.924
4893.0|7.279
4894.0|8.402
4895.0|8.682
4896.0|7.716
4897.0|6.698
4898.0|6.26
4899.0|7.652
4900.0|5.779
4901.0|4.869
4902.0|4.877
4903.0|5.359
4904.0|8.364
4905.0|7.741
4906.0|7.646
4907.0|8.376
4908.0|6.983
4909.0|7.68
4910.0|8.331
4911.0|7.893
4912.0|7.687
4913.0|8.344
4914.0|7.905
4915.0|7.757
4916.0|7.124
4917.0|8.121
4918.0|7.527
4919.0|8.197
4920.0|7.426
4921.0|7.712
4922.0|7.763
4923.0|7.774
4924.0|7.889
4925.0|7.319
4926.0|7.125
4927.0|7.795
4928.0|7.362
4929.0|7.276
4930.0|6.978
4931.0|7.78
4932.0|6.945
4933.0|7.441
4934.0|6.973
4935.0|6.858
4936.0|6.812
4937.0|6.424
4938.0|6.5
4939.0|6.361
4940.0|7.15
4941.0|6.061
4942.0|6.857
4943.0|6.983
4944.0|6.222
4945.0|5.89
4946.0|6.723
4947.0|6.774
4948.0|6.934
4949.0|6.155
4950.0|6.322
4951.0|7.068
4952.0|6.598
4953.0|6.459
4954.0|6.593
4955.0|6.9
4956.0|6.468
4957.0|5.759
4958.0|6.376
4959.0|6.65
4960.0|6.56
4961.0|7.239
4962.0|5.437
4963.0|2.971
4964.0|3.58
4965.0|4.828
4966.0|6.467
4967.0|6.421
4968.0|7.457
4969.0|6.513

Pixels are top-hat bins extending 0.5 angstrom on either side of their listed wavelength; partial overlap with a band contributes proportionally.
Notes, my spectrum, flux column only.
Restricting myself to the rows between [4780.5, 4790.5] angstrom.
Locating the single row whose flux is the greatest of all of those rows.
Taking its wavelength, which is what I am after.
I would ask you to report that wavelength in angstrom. 4781.0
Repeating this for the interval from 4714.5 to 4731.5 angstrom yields 4724.0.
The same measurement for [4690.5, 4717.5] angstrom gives 4717.0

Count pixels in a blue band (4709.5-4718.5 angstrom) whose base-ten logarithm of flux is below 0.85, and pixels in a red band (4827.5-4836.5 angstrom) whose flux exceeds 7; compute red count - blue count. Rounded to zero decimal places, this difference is 1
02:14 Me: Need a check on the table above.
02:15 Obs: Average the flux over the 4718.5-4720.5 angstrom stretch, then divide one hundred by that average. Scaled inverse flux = 2.5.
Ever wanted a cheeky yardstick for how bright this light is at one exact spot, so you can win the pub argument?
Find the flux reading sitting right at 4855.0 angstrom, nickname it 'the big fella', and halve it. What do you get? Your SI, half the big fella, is 4.5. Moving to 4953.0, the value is 3.2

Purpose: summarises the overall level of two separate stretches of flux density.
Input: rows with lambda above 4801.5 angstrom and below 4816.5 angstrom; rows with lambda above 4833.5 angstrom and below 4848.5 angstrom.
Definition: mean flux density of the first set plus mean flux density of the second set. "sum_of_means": 11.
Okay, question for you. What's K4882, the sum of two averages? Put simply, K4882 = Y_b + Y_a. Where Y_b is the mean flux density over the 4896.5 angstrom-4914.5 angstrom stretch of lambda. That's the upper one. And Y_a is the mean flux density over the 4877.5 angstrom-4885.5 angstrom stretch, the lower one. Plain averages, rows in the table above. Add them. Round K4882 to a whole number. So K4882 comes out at 11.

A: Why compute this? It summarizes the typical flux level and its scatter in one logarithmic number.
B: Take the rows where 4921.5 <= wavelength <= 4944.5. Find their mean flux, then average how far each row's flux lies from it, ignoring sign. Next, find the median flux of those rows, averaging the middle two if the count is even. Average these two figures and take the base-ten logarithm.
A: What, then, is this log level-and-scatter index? 0.57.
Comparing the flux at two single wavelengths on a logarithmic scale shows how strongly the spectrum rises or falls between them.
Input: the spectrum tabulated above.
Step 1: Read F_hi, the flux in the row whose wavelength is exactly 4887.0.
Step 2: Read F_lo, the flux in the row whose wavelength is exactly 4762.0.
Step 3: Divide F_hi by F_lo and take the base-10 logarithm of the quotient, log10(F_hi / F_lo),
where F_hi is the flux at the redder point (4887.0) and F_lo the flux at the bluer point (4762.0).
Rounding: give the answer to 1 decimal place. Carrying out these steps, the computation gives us -0.3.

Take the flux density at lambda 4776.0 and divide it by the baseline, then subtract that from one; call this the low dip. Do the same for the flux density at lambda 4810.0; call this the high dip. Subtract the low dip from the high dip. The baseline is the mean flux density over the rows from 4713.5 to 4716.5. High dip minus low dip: 0.7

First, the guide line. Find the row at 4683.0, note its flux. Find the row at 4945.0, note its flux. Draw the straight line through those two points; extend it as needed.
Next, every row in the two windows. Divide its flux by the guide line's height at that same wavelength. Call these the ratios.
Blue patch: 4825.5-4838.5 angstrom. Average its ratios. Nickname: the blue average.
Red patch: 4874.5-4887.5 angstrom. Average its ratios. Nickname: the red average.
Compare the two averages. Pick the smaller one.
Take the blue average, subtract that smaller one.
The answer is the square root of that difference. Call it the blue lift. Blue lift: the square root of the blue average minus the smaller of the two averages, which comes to 0.7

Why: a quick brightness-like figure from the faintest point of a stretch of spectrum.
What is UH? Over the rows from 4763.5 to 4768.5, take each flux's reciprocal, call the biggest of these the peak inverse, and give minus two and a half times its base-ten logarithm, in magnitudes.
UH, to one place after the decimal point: 2.8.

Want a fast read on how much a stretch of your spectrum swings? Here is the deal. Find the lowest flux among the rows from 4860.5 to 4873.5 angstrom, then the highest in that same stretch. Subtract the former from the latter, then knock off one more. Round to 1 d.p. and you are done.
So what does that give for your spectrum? 9.2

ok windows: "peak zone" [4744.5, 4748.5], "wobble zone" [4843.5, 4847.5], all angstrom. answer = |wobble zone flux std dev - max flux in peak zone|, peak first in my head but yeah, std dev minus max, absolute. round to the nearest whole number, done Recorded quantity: 27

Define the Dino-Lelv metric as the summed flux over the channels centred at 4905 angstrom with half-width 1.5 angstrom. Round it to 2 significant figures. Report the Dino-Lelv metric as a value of 24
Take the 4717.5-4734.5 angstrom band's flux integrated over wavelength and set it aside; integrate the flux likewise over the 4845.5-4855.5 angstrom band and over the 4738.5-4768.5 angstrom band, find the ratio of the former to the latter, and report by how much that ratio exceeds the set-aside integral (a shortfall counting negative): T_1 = -710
